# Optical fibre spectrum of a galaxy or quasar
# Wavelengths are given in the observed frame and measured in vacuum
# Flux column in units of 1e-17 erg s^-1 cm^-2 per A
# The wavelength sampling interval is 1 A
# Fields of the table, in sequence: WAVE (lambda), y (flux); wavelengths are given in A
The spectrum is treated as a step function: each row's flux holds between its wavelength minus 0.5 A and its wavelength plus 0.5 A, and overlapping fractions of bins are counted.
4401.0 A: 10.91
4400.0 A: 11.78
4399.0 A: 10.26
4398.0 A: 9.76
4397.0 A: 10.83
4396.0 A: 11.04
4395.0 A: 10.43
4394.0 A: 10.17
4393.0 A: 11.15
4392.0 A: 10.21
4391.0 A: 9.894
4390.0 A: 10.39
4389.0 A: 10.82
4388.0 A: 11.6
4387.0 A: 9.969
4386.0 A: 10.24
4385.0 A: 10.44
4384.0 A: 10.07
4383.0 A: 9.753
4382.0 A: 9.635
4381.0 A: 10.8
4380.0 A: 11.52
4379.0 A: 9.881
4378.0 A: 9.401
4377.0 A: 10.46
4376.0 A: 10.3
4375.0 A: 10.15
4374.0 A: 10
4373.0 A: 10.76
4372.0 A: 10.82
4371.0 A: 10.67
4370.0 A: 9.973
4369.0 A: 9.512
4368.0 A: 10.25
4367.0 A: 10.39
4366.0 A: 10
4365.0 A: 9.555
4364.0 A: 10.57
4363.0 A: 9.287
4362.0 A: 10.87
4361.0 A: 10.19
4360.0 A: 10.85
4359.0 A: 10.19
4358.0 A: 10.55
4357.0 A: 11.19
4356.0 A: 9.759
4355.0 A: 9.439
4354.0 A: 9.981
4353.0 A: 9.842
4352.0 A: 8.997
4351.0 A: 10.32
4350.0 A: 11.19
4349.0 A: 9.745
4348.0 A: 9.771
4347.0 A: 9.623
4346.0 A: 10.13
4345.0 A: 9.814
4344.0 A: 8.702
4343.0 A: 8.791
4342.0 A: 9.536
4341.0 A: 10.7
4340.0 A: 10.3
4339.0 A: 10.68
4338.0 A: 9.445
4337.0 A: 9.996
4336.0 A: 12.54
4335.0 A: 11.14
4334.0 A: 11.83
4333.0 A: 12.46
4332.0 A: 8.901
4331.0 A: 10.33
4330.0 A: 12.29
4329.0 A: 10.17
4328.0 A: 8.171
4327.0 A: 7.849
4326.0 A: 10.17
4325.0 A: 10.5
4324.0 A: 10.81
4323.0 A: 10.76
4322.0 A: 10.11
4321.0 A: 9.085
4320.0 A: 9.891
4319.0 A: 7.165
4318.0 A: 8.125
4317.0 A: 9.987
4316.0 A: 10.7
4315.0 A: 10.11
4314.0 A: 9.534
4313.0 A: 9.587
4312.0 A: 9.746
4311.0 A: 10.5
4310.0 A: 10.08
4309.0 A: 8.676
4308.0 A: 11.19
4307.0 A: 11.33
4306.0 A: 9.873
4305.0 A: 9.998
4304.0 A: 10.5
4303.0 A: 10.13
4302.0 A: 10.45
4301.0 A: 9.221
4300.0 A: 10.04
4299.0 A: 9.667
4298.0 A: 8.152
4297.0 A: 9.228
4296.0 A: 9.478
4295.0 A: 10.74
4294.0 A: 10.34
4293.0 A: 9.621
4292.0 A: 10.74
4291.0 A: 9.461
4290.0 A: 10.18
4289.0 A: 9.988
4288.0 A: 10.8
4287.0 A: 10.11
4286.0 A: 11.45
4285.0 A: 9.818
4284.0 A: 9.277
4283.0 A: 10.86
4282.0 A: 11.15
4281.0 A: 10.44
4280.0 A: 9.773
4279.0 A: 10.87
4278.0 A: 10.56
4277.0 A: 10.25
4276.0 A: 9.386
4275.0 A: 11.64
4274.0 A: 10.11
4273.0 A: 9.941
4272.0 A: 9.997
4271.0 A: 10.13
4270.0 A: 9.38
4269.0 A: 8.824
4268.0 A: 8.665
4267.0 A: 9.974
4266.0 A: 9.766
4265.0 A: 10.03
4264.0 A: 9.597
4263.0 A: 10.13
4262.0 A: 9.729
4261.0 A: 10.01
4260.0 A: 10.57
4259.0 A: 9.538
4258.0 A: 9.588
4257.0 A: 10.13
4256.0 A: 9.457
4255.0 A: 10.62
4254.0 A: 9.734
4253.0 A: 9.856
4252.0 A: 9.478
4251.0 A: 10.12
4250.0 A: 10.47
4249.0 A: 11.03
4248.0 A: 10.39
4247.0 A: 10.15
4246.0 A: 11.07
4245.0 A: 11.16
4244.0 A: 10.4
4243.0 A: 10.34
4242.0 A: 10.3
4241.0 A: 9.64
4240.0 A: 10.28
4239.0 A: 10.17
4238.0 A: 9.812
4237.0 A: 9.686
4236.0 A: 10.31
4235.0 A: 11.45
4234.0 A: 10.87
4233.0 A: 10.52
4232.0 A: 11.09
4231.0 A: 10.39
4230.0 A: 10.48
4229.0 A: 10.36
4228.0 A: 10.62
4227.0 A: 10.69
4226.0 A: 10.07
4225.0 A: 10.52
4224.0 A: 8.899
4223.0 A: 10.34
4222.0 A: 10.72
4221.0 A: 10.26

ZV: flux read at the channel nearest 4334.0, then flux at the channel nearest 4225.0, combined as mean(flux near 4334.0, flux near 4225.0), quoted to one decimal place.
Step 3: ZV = 11.2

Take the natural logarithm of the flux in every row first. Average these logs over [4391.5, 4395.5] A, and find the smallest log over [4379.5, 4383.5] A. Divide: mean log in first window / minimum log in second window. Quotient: 1.04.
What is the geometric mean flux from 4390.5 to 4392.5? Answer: 10.05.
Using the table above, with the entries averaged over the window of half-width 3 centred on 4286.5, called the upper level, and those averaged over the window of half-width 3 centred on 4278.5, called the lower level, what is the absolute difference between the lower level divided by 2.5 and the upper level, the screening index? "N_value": 6.16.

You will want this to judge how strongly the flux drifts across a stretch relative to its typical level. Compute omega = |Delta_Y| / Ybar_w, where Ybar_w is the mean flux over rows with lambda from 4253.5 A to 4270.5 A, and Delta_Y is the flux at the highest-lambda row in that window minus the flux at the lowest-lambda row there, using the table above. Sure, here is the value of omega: 0.036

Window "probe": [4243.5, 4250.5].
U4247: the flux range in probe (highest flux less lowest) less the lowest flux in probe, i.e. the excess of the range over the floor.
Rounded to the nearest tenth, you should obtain -9.1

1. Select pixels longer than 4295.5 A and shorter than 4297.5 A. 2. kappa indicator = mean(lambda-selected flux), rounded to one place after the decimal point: 9.4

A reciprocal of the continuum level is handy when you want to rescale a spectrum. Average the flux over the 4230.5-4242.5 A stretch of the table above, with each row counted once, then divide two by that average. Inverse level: 0.193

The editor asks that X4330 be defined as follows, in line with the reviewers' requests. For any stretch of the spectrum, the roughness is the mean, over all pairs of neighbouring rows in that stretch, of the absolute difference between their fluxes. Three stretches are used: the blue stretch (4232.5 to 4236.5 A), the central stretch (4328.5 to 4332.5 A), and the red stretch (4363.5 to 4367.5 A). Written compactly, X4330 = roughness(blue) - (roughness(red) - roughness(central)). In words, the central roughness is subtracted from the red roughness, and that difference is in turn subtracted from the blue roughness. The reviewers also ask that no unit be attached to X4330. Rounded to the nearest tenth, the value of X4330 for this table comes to 1.9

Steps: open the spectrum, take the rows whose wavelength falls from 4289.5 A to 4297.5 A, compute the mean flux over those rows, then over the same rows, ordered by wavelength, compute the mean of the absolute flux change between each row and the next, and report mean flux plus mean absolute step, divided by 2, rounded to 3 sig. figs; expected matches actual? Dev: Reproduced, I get 5.40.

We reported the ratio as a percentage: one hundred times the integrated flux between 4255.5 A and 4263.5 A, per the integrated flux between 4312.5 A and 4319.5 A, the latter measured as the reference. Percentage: 121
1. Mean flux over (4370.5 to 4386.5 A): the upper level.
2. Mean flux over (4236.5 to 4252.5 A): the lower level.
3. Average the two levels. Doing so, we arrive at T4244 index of 10.29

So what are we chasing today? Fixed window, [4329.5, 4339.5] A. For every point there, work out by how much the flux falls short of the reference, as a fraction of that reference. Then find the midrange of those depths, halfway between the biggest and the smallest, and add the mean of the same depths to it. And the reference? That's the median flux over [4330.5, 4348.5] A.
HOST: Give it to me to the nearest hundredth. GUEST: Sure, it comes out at -0.15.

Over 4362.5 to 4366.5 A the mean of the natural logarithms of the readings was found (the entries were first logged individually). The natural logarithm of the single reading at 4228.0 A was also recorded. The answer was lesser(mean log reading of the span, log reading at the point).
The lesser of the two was 2.29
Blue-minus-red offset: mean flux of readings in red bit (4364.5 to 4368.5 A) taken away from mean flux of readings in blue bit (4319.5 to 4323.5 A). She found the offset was -0.1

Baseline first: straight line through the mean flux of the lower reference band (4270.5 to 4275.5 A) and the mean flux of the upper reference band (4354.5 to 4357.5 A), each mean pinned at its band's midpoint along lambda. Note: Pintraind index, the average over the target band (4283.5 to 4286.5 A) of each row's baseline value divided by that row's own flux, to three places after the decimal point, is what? 1.023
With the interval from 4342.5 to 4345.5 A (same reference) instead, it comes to 1.120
